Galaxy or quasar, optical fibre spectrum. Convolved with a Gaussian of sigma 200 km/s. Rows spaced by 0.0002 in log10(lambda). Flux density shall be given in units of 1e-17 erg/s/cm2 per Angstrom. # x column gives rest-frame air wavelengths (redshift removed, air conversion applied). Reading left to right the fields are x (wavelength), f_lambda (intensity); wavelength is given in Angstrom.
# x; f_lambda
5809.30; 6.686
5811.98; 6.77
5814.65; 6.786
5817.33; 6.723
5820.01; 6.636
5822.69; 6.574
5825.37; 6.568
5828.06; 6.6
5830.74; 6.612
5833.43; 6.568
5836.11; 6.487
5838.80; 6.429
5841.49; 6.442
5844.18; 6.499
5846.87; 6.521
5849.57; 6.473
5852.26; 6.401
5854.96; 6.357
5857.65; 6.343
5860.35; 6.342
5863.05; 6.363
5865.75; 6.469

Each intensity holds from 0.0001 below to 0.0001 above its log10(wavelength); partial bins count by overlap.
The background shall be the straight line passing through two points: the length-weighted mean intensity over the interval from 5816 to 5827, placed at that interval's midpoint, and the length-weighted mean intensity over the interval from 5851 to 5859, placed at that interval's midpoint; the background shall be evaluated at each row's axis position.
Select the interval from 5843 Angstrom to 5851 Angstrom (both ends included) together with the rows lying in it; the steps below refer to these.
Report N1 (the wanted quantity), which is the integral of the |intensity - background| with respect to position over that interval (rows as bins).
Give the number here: 0.54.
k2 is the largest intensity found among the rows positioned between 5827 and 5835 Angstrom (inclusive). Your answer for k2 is 6.612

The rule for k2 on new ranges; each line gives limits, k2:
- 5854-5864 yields 6.363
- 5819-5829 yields 6.636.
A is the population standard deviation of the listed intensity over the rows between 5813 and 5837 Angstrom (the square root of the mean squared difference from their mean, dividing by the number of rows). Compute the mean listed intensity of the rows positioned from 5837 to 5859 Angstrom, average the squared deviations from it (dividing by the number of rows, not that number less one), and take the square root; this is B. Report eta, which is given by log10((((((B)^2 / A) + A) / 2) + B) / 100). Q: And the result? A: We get -2.91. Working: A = 0.084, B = 0.060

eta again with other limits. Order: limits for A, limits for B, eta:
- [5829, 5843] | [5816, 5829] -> -2.94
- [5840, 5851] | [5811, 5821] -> -2.88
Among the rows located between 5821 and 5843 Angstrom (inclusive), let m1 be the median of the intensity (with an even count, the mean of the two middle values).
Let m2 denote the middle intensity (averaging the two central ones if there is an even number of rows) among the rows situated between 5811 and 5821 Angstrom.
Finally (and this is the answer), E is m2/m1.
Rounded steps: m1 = 6.57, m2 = 6.75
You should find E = 1.03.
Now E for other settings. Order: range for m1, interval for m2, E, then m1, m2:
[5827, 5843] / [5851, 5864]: 0.97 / 6.53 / 6.36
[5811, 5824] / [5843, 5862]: 0.95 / 6.72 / 6.40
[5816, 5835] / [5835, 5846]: 0.98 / 6.60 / 6.46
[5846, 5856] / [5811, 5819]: 1.05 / 6.44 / 6.77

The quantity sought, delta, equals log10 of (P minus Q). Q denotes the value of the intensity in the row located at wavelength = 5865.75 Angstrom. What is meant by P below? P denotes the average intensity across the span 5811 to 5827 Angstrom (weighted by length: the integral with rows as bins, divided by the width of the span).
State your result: -0.69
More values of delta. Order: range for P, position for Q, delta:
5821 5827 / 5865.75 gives -0.99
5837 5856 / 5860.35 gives -0.98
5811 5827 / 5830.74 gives -1.21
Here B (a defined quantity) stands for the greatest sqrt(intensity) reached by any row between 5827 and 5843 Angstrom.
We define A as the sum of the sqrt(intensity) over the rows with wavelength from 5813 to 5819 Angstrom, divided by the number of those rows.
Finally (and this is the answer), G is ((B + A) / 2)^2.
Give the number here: 6.68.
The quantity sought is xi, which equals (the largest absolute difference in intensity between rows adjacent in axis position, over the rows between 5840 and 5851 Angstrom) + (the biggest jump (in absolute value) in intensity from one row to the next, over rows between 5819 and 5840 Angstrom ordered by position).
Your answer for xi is 0.138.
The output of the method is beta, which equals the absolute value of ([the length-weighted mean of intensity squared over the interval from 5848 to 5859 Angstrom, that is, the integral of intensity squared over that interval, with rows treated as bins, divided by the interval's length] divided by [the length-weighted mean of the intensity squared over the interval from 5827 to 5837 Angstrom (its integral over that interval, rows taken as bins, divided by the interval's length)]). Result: 0.95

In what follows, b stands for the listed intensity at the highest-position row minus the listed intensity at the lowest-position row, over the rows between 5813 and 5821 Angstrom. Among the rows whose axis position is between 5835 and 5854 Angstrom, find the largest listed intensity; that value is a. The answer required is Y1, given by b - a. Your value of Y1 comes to -6.67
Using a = 6.521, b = -0.15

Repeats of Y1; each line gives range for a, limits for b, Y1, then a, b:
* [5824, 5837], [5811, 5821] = -6.75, 6.612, -0.13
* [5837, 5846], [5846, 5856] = -6.66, 6.499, -0.16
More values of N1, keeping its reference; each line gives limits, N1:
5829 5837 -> 0.32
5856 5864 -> 0.19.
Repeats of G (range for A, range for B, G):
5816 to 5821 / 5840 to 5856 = 6.60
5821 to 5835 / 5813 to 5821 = 6.68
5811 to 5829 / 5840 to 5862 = 6.59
